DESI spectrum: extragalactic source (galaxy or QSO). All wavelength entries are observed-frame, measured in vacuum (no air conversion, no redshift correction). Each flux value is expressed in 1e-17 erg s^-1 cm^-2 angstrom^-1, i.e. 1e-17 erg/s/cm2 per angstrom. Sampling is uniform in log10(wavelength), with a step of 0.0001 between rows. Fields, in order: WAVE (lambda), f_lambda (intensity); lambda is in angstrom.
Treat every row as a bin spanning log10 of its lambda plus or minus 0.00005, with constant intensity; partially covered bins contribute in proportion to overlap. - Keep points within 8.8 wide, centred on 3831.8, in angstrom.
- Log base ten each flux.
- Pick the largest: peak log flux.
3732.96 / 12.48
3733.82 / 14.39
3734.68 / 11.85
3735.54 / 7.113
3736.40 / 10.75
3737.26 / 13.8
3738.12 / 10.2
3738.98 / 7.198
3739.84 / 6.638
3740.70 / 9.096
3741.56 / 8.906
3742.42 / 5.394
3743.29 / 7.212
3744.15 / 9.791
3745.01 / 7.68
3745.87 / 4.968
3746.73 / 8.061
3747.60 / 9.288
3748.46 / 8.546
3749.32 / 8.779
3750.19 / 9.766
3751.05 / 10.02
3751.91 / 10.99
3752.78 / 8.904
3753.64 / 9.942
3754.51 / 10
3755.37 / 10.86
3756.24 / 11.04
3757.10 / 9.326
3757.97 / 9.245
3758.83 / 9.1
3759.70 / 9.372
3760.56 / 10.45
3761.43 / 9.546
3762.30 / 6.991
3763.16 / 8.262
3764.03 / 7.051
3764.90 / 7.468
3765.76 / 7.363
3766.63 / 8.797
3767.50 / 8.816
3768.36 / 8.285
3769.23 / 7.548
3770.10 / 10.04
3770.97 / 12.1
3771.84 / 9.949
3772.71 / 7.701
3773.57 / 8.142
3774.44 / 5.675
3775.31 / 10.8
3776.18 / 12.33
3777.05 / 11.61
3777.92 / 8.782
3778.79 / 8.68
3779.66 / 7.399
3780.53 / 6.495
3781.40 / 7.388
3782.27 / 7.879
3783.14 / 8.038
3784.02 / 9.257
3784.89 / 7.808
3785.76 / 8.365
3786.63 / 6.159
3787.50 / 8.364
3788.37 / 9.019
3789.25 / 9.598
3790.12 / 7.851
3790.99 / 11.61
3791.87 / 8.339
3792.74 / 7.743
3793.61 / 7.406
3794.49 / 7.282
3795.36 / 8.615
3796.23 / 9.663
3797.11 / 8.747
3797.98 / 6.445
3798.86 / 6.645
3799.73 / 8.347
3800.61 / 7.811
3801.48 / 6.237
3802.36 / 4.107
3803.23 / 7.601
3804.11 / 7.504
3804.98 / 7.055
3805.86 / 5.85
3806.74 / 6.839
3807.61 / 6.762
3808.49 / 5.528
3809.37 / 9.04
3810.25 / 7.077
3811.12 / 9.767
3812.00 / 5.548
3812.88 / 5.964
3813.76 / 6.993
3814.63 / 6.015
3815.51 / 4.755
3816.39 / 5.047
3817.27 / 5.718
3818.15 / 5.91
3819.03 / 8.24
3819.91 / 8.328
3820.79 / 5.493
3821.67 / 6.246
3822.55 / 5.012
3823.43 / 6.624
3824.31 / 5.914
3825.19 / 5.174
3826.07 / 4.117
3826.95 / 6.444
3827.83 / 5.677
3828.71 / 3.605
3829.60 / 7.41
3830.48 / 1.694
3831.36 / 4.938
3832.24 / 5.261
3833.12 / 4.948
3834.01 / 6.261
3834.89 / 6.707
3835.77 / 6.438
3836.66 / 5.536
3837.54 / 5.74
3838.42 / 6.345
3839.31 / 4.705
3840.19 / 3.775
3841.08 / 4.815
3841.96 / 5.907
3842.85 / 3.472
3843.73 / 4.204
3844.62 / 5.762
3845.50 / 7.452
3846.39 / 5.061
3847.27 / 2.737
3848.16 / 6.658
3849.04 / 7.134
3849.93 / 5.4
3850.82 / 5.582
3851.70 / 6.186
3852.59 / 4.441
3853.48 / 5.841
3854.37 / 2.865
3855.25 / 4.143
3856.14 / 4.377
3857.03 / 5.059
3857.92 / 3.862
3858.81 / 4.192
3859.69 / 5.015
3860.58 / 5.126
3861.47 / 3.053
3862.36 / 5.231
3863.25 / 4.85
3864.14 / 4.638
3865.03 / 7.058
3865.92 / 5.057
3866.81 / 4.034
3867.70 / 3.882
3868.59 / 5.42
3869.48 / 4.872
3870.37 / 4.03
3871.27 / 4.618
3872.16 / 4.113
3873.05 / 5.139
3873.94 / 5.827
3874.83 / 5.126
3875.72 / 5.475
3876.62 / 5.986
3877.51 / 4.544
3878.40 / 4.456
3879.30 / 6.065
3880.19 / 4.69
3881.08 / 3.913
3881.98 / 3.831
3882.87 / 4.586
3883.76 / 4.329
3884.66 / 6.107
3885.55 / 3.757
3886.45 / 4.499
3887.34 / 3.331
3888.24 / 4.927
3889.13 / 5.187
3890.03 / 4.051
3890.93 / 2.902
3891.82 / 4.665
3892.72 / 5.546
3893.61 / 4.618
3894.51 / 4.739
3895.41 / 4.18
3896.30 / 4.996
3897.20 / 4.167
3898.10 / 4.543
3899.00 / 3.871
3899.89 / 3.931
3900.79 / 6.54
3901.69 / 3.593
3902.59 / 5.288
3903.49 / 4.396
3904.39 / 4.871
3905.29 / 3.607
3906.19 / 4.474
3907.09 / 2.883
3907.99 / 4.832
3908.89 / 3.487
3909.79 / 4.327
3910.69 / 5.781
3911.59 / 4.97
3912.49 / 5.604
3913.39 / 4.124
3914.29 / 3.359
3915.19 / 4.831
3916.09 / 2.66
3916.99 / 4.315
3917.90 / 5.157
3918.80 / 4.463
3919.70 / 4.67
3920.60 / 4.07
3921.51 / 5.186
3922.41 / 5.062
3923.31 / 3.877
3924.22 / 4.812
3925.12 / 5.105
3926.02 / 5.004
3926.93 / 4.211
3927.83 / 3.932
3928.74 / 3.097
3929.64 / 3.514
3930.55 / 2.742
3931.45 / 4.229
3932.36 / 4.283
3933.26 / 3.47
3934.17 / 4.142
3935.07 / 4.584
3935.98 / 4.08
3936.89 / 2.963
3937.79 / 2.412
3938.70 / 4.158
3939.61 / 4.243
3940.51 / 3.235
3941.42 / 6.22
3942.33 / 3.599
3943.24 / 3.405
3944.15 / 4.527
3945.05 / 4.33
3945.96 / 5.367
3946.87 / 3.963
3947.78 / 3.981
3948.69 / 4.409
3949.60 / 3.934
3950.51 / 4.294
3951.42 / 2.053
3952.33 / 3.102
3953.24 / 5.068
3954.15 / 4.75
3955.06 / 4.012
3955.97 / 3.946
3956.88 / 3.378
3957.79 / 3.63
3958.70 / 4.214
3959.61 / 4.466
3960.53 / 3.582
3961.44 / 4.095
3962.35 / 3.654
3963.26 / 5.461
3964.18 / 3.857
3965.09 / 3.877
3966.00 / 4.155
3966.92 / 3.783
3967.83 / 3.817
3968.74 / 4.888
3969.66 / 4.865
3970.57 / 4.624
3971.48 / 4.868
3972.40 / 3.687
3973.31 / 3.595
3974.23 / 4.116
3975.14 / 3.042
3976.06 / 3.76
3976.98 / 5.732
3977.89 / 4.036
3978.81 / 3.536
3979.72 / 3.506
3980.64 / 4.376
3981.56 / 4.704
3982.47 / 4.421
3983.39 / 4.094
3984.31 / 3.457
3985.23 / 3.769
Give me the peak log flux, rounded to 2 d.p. 0.87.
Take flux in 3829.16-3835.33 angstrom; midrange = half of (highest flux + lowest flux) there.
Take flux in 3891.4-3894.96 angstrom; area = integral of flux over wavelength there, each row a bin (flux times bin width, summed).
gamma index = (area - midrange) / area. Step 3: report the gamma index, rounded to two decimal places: 0.74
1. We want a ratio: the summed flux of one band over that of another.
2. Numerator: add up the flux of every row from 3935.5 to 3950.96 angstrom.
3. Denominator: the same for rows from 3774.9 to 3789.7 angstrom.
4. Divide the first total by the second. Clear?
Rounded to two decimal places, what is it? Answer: 0.47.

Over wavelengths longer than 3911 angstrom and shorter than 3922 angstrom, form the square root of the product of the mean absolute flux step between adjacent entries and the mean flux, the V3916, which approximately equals 2.17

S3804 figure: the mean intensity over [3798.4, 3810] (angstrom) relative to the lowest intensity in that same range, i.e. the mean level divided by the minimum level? 1.67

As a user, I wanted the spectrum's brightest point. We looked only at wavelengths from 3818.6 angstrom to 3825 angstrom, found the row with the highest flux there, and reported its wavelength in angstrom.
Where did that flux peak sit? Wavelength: 3819.91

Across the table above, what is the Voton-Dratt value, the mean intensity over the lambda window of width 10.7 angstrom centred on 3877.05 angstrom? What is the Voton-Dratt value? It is 4.93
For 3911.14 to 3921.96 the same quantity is 4.45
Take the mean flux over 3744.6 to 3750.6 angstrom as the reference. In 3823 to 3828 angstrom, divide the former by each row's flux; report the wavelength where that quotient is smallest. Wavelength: 3823.43 angstrom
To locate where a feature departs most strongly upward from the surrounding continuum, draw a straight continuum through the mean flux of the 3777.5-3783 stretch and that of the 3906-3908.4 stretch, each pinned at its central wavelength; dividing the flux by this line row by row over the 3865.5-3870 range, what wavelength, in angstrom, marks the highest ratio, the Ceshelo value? 3868.59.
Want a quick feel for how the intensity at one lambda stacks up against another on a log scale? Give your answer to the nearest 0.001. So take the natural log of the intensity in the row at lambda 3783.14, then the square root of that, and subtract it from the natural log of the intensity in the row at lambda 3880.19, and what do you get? 0.102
